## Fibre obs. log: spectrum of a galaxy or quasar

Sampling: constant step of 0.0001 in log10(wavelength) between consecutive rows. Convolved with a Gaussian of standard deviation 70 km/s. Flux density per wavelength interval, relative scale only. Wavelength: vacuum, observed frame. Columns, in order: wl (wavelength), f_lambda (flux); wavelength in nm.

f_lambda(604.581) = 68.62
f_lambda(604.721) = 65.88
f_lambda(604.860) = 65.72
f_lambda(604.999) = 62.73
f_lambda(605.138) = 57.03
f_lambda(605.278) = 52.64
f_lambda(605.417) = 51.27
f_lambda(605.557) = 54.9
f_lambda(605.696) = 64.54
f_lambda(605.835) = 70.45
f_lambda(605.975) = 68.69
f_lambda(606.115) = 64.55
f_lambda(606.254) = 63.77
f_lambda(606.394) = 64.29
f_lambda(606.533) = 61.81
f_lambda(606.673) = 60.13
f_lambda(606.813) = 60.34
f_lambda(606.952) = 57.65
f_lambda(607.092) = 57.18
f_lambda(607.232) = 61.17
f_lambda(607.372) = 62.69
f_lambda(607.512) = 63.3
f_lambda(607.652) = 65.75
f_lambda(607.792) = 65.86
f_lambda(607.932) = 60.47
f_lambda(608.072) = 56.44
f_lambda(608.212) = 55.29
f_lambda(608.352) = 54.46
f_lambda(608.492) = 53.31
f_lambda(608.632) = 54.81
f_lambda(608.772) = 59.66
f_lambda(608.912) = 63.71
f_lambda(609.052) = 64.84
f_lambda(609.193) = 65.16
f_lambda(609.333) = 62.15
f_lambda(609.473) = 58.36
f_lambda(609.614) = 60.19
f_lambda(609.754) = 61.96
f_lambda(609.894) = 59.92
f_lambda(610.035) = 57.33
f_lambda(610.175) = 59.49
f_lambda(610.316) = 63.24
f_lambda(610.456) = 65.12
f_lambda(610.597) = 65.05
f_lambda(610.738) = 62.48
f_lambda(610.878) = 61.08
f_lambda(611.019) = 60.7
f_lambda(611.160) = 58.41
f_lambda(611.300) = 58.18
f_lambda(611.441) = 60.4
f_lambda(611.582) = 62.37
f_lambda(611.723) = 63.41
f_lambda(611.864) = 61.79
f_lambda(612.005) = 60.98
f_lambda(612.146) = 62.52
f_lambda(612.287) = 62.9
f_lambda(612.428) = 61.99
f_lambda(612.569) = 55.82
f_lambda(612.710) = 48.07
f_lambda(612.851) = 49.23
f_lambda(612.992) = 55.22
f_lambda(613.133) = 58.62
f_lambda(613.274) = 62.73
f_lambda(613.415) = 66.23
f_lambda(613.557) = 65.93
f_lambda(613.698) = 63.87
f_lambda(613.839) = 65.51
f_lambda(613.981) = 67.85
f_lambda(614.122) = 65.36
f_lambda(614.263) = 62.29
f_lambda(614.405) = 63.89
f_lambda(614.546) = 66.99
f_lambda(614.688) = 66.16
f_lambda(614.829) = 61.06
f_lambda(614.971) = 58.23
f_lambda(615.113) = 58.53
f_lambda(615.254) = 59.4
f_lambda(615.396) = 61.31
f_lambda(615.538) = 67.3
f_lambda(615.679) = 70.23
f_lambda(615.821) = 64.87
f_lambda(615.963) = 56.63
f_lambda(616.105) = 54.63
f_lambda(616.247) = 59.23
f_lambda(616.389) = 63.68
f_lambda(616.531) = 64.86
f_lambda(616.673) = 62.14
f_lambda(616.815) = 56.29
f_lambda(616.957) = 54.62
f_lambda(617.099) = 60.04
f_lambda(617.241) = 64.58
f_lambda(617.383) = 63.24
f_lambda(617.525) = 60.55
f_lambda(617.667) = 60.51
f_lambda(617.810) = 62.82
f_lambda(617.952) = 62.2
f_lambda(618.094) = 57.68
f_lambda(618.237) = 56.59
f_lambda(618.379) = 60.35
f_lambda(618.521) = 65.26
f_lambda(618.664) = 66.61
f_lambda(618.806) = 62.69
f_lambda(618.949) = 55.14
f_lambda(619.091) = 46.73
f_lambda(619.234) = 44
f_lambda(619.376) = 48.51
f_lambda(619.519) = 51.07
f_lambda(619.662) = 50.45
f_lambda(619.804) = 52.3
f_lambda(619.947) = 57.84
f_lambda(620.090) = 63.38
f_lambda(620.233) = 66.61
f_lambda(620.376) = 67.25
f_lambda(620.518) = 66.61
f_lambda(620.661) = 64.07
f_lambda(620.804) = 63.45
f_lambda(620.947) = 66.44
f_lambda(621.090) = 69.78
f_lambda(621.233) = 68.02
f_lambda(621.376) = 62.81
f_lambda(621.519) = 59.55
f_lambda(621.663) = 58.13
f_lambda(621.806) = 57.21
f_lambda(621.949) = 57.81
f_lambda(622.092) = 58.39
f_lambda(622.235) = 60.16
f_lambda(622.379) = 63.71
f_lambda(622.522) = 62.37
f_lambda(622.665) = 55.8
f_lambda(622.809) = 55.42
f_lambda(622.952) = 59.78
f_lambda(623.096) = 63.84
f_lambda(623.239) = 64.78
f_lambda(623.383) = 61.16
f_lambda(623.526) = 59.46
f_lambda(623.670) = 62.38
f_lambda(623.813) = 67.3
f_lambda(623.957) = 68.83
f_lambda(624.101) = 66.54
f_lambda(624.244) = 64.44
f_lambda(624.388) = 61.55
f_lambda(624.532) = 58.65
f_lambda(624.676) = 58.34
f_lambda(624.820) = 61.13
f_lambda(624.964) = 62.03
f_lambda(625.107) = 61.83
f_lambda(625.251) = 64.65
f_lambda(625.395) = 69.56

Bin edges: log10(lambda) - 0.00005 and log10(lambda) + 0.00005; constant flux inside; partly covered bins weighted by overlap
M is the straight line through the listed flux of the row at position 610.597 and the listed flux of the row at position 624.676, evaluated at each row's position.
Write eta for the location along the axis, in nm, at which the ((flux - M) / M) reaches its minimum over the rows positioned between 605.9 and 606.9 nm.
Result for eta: 606.673 nm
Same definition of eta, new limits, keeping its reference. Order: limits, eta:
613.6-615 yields 614.971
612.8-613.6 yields 612.851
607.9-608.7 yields 608.492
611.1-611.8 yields 611.300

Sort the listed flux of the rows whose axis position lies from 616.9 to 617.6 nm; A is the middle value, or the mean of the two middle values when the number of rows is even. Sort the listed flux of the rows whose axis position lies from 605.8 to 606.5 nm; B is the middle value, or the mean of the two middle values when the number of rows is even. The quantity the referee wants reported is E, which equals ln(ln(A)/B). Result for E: -2.76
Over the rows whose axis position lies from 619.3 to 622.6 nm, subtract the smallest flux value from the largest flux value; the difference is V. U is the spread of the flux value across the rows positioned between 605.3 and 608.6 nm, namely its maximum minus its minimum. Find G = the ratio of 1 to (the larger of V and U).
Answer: 0.047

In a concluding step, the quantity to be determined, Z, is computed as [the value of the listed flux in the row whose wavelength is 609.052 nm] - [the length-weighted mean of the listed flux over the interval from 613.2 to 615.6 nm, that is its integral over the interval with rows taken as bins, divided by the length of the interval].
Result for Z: 1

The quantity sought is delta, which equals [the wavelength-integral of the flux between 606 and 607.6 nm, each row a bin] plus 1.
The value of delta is 100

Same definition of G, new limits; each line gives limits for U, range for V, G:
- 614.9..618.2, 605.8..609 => 0.058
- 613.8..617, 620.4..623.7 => 0.064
